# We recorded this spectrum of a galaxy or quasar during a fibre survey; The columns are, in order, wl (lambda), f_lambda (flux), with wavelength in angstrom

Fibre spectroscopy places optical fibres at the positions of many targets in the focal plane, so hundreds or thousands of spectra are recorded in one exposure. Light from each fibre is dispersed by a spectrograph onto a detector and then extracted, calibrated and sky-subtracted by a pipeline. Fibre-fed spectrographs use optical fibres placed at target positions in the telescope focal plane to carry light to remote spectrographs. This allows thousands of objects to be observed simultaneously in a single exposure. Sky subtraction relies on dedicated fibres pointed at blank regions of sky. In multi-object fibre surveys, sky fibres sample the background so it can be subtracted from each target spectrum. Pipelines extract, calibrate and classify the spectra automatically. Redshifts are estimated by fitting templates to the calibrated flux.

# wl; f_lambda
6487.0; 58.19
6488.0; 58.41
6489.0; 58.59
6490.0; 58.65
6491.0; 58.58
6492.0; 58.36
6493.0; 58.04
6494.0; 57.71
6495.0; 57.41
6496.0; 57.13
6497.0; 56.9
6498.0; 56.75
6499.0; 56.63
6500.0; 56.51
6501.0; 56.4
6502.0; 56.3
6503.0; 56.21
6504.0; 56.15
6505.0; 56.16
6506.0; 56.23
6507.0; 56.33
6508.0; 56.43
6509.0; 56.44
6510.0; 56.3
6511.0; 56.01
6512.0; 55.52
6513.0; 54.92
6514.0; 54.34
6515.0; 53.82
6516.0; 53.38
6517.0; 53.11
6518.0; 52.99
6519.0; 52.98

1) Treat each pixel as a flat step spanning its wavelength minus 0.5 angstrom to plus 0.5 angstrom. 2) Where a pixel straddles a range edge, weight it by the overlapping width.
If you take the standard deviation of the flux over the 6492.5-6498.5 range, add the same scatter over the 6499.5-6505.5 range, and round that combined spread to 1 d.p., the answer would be 0.6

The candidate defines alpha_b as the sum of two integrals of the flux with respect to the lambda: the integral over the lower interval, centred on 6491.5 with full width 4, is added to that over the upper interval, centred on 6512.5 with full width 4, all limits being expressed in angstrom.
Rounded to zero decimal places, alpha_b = 454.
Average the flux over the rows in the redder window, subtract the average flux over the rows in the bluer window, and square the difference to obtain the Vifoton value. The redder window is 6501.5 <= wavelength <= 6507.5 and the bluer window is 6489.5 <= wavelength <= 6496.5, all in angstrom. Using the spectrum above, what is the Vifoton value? 3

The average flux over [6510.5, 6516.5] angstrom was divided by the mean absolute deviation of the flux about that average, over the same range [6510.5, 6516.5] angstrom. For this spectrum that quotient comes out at 67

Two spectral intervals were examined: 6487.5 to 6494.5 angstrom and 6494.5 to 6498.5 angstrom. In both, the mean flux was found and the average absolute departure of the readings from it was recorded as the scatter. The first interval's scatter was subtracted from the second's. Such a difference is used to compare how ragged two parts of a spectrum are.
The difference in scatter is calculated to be 0.0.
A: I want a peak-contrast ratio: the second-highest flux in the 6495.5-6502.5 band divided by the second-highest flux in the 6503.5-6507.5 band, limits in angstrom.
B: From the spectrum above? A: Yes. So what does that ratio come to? 1.012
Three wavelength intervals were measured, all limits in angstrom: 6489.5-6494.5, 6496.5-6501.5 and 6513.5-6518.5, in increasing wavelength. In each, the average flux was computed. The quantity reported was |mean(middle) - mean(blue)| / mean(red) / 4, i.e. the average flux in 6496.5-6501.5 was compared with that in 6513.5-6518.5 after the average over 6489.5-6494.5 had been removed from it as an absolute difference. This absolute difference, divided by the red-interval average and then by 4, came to 0.0076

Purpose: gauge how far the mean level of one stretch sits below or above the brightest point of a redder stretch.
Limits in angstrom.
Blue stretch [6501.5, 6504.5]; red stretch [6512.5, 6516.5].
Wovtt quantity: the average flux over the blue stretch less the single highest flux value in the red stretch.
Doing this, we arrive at 1.30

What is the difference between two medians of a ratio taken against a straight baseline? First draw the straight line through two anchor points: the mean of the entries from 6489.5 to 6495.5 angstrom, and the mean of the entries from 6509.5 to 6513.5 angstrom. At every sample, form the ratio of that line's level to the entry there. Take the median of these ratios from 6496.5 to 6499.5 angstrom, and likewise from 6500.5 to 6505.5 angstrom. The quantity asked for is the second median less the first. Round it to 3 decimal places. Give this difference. -0.002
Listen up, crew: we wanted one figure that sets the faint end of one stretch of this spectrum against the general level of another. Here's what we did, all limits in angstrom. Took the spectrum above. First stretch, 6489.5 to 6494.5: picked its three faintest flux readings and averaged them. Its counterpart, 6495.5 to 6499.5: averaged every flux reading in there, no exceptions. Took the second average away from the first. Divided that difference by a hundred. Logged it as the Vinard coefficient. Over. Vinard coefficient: 0.012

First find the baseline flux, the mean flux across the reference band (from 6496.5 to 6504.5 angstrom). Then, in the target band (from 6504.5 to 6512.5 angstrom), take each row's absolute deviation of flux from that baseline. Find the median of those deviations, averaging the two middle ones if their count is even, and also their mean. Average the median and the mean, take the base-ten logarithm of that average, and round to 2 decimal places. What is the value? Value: -0.59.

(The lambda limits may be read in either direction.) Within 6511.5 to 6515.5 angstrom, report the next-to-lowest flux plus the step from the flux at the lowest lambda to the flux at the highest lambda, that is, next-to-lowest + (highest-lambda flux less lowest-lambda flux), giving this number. 52.6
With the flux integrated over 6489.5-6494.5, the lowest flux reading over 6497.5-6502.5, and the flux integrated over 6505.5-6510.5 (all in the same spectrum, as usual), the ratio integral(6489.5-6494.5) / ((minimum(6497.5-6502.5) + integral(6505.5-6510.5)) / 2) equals 1.72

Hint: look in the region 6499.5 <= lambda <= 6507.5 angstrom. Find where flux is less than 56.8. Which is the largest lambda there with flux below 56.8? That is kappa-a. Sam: 6507.0 angstrom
